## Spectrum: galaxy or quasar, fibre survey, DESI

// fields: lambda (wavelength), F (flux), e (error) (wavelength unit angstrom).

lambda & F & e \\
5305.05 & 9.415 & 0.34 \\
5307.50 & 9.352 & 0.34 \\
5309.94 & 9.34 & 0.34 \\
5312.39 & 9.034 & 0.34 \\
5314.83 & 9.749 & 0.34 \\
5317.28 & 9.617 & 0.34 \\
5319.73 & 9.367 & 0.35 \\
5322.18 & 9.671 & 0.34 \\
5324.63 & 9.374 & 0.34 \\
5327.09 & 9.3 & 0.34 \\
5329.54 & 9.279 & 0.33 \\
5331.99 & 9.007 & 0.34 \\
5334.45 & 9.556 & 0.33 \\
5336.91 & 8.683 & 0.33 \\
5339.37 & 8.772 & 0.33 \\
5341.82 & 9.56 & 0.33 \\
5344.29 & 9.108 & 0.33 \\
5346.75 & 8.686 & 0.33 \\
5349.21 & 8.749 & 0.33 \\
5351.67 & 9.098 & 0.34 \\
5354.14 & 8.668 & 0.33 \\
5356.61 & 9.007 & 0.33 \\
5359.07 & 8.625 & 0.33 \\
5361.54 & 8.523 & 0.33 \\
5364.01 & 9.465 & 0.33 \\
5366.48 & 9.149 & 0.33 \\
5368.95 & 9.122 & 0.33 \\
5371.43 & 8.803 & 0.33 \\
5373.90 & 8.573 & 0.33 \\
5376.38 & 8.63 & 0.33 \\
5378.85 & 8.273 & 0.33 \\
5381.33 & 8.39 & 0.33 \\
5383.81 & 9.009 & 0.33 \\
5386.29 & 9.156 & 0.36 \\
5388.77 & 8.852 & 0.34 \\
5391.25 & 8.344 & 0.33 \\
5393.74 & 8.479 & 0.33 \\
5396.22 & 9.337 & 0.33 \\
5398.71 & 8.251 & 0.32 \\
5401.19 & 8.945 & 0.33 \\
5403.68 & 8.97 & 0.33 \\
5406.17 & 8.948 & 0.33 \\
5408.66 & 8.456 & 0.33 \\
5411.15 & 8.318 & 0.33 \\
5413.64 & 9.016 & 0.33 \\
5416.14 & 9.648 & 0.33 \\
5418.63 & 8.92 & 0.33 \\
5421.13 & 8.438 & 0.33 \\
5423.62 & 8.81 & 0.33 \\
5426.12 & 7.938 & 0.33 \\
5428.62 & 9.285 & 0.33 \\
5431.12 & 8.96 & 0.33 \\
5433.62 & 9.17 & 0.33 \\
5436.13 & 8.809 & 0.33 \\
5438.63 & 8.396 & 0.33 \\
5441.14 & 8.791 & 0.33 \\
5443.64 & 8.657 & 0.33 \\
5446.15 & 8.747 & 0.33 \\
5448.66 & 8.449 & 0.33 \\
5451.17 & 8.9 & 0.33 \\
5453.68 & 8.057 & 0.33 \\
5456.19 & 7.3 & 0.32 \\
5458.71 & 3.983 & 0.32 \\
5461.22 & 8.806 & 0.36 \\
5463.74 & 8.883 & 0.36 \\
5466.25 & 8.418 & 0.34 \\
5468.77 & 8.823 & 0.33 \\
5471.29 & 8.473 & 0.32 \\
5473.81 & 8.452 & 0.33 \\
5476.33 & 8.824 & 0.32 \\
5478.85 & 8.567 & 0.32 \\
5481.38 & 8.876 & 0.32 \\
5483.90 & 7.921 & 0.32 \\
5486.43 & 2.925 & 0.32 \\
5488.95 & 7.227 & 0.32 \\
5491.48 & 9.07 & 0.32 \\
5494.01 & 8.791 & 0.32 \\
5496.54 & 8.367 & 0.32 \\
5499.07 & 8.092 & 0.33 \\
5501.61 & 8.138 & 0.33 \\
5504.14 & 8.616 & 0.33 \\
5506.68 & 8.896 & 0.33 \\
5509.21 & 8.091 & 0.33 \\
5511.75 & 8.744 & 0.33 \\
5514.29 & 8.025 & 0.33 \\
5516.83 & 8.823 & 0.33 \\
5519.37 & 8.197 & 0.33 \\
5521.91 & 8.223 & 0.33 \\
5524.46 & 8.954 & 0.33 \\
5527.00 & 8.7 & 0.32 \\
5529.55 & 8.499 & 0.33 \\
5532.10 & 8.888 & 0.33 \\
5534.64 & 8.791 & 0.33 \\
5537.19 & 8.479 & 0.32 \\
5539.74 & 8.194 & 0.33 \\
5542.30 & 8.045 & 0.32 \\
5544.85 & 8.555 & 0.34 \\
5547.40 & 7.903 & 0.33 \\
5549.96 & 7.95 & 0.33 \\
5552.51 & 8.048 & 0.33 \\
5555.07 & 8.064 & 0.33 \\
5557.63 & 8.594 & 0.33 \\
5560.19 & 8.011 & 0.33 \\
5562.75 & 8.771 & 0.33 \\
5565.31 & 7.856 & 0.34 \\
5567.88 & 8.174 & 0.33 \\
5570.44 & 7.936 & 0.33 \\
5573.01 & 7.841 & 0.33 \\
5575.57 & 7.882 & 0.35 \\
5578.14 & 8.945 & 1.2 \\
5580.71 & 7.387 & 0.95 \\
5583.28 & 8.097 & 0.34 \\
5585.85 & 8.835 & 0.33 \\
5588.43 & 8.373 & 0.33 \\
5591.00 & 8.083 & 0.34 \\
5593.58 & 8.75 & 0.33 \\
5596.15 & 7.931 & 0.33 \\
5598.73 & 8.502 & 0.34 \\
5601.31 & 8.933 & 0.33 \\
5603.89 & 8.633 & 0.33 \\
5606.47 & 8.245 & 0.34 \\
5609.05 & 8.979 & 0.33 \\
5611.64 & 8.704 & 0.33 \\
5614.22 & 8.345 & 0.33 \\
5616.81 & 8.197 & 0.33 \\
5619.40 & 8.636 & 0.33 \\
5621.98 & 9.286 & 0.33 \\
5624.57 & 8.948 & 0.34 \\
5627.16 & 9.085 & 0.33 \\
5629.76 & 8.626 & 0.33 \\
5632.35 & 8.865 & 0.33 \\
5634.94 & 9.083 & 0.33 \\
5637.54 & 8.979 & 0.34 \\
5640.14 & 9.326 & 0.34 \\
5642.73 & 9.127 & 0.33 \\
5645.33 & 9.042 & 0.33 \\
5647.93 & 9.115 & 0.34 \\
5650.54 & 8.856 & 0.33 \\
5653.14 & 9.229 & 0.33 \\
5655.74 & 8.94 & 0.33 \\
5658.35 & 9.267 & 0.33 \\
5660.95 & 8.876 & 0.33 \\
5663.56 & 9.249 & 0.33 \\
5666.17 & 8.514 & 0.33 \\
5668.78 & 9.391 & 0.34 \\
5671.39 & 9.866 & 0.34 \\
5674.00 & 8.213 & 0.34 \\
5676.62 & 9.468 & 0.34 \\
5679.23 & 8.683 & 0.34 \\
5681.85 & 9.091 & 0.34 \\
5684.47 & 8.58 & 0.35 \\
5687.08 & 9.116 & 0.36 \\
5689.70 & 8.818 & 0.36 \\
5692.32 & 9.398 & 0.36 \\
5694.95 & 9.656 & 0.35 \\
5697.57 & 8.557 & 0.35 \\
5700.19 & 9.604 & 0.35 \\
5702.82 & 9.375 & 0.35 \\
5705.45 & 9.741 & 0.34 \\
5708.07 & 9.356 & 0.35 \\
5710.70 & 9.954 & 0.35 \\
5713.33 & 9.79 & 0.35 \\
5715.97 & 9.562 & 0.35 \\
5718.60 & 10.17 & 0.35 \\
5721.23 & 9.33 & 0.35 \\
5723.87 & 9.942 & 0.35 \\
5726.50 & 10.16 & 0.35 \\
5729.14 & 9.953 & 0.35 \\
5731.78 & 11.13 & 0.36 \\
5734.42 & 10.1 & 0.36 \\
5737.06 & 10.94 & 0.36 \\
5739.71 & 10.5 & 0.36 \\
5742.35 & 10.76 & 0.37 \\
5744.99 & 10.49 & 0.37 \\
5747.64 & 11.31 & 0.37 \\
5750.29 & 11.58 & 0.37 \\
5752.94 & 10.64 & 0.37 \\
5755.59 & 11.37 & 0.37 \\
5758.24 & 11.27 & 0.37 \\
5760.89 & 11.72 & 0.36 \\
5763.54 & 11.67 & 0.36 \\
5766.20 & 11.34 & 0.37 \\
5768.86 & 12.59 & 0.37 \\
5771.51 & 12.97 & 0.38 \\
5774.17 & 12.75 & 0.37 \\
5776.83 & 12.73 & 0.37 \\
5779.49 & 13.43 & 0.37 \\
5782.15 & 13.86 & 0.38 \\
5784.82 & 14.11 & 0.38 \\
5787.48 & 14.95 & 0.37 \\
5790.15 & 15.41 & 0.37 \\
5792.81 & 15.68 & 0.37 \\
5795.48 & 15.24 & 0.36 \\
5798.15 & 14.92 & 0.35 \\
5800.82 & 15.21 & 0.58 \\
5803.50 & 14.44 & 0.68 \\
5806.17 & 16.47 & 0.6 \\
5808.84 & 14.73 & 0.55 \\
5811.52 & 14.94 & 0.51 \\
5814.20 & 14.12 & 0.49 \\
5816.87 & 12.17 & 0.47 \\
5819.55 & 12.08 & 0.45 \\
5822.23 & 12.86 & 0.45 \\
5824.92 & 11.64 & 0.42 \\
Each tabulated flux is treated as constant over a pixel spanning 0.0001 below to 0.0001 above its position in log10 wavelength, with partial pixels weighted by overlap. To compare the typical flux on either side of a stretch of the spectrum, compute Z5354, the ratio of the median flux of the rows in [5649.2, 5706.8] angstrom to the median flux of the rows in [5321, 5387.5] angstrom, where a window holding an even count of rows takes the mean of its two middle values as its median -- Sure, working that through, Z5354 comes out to 1.02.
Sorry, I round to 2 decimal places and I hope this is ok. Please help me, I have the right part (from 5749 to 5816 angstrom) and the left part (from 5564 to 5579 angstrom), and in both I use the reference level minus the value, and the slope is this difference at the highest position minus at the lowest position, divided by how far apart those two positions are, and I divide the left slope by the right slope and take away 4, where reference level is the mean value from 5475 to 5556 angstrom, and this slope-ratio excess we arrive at -1.86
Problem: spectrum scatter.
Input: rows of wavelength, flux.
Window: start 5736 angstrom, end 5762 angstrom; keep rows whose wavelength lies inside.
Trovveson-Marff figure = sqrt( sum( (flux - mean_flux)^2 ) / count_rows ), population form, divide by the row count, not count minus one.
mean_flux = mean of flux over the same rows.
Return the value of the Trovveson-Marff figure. 0.43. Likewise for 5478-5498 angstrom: 1.89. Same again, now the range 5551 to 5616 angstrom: 0.42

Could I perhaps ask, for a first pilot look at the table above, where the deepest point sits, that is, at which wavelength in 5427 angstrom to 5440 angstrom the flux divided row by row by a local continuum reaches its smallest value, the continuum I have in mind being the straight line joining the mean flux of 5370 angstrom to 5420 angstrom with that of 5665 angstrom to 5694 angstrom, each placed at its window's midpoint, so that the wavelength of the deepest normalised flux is 5438.63 angstrom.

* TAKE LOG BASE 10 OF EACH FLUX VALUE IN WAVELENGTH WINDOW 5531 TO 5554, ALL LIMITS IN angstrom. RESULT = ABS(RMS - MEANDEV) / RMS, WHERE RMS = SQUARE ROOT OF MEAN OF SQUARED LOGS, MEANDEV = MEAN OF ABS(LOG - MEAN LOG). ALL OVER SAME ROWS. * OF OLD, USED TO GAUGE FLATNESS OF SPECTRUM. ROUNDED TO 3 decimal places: 0.982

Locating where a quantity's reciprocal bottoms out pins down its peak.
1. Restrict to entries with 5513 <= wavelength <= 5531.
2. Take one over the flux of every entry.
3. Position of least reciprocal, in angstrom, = 5524.46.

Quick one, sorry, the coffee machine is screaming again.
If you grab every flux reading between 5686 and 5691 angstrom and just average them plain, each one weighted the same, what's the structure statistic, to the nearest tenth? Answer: 9.0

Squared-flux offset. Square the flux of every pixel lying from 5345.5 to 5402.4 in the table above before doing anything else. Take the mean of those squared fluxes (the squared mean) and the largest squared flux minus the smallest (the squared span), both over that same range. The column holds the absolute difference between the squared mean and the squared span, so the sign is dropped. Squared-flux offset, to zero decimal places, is 56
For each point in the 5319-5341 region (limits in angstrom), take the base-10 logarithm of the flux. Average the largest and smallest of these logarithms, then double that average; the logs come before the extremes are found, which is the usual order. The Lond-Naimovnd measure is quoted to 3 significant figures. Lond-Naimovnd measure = 1.92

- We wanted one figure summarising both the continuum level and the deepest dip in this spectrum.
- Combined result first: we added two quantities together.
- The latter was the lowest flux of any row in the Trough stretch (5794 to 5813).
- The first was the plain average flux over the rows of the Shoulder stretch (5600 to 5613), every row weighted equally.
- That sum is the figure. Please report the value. 23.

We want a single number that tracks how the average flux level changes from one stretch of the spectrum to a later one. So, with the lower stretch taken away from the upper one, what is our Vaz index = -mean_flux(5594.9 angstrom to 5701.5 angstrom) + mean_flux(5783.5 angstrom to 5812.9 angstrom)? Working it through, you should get 6.2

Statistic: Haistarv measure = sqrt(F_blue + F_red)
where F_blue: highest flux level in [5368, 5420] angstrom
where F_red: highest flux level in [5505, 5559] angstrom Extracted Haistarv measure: 4.3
